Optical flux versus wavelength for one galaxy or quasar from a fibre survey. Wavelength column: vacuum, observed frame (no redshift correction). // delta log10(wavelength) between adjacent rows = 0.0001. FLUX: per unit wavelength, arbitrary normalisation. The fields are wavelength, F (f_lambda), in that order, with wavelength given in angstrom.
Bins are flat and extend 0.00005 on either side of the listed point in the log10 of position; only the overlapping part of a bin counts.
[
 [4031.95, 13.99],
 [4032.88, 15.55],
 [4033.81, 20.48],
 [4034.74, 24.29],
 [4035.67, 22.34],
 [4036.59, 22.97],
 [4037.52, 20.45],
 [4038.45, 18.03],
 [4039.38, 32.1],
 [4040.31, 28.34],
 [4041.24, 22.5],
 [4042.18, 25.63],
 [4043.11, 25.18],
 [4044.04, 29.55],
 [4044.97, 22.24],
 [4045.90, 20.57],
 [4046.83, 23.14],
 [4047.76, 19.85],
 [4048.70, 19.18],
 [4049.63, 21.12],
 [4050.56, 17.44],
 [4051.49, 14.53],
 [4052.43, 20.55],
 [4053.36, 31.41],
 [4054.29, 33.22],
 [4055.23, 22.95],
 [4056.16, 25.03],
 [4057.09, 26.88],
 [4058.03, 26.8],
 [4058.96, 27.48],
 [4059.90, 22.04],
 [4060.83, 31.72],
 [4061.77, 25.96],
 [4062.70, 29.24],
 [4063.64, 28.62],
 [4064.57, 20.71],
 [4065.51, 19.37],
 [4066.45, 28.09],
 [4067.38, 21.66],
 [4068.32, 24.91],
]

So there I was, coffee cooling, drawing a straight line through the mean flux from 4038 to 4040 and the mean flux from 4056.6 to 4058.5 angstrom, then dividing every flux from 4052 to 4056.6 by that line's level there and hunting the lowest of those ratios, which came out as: 0.78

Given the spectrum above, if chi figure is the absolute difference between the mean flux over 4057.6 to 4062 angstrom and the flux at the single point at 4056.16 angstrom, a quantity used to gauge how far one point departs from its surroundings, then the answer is 1.8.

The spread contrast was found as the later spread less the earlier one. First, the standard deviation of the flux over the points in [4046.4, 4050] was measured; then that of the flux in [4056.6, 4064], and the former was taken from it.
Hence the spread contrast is 1.1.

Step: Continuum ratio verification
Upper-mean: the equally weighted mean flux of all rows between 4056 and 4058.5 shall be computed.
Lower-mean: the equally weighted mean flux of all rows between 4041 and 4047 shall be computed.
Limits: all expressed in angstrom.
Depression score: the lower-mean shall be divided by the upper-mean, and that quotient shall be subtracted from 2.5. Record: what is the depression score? 1.58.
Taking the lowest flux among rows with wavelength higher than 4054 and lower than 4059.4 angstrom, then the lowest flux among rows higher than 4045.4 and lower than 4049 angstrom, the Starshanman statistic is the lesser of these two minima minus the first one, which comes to -3.8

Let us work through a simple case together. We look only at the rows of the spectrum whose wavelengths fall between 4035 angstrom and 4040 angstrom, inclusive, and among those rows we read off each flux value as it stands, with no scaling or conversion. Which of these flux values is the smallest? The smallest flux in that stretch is 18.03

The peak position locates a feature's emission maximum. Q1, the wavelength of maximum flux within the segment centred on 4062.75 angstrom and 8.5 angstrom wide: 4060.83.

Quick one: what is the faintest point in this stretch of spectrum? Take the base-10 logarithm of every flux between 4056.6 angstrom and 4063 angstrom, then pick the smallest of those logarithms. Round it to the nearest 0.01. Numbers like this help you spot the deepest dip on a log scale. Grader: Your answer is 1.34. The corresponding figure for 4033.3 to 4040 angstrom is 1.26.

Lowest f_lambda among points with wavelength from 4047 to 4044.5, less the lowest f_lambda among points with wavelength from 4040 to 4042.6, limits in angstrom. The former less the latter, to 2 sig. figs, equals -1.9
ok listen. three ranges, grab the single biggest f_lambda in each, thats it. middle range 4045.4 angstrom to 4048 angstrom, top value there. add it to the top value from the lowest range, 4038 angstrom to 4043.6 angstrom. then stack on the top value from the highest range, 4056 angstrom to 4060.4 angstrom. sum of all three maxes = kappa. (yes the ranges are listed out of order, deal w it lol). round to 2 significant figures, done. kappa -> 83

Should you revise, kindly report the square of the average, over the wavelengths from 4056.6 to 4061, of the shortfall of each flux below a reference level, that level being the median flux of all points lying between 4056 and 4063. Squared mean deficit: 0.0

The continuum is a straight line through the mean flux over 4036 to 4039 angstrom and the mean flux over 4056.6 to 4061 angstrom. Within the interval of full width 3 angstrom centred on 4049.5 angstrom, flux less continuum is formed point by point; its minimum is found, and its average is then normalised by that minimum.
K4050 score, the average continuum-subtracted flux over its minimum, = 0.7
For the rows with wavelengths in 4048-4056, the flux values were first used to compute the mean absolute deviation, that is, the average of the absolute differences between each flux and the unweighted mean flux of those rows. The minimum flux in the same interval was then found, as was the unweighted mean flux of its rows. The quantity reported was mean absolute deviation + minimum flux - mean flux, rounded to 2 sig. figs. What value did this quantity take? -3.0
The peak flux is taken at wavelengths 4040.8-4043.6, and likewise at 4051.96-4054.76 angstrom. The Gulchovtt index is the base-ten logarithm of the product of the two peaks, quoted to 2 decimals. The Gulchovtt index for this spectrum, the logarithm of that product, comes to 2.93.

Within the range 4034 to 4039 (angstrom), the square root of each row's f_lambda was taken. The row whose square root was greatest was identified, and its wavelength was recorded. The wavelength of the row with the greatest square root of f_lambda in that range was 4034.74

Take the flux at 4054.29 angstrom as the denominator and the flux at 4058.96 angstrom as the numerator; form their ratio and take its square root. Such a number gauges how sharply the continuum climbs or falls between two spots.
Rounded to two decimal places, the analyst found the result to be 0.91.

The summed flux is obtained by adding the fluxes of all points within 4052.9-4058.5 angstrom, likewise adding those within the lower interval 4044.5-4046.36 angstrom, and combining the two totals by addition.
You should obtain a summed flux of 209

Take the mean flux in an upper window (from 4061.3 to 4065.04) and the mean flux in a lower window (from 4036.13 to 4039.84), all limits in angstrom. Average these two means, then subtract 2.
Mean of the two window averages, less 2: 22.8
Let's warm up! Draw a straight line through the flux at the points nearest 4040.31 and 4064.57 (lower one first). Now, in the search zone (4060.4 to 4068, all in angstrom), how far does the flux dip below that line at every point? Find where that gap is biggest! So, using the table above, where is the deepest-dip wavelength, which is 4065.51 angstrom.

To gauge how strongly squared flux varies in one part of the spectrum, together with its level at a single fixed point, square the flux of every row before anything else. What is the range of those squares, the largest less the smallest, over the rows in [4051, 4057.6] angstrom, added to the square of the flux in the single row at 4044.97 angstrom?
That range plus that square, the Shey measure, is 1387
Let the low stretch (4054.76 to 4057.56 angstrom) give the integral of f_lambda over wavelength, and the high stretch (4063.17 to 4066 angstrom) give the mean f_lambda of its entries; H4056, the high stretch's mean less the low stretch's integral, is -47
